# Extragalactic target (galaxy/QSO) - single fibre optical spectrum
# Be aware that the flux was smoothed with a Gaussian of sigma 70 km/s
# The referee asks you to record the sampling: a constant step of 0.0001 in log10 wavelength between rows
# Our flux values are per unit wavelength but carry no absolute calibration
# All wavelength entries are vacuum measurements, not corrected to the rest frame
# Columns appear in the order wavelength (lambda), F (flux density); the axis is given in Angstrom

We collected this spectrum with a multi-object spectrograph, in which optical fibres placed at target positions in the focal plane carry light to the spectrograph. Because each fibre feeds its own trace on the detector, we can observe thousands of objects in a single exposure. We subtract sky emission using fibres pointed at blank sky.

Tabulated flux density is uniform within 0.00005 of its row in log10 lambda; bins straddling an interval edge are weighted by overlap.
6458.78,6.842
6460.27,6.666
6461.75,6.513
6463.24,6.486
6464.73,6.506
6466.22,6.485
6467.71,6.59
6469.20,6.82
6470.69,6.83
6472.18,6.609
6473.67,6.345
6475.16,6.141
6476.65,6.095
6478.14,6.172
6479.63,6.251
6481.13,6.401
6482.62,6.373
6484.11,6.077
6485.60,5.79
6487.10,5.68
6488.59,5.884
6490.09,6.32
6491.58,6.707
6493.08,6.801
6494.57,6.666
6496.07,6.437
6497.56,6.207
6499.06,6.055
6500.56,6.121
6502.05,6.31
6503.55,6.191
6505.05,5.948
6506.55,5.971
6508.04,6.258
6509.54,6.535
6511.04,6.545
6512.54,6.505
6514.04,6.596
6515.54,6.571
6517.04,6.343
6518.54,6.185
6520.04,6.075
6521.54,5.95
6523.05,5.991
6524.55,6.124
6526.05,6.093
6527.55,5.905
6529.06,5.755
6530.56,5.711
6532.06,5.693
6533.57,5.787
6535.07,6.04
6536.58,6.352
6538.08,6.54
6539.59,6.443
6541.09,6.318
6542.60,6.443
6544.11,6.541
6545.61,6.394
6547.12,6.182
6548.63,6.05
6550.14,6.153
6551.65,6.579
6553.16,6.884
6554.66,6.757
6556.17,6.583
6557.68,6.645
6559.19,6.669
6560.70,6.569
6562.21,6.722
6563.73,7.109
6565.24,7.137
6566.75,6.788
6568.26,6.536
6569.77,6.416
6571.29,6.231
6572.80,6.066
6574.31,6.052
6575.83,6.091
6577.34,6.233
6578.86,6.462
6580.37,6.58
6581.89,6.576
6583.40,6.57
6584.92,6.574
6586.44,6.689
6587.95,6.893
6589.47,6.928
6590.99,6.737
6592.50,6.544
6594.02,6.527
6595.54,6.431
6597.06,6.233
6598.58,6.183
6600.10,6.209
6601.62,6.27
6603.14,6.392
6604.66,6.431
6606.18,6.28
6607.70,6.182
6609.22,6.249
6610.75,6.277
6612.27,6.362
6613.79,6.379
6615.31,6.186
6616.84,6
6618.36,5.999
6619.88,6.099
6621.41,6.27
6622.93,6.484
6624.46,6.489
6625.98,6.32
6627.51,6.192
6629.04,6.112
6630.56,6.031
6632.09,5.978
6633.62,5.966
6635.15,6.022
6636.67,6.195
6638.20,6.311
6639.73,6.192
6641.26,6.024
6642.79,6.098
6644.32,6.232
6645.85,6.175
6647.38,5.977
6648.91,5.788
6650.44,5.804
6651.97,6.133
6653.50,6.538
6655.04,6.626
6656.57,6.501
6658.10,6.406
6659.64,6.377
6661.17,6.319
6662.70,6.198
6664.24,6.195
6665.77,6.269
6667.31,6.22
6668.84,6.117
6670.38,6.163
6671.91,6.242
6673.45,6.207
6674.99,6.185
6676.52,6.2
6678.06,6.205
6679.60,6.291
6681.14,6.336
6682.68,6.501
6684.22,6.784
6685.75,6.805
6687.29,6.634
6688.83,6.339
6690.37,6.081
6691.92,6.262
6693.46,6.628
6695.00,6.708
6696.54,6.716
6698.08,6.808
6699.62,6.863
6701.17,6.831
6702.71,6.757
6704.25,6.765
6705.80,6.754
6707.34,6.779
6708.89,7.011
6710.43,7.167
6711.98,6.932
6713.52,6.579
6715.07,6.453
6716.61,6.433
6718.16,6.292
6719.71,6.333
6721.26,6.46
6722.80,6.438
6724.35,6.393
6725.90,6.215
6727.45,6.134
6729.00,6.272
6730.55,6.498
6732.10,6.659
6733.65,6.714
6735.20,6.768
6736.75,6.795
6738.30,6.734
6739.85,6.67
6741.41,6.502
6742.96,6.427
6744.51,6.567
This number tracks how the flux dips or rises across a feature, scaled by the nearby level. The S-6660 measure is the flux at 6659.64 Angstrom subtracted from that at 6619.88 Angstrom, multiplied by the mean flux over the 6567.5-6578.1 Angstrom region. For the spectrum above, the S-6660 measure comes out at -2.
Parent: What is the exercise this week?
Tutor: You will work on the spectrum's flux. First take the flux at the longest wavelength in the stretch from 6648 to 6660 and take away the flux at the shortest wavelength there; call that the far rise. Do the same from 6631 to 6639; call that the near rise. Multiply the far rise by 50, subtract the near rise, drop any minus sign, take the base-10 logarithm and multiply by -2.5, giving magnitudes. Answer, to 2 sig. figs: -3.7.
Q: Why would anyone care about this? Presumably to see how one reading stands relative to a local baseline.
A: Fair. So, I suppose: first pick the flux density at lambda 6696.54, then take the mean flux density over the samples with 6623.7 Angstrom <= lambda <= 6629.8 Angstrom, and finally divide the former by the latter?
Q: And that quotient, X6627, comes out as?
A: 1.070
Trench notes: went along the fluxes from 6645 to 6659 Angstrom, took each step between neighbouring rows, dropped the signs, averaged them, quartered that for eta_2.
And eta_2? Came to 0.045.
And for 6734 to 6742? 0.020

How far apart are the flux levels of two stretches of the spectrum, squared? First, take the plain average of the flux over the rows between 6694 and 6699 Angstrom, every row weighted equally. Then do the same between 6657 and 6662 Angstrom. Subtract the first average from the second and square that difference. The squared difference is 0.14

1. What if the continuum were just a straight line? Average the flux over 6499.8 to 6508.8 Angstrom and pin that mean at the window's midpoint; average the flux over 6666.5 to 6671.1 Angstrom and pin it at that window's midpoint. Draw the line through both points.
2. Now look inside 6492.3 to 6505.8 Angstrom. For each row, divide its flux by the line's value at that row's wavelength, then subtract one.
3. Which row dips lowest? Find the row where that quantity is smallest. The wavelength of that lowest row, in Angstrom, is 6505.05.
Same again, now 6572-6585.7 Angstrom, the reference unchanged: 6574.31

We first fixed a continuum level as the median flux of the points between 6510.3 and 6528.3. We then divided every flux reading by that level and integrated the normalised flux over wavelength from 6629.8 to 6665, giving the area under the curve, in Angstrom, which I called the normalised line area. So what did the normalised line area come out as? 35.3 Angstrom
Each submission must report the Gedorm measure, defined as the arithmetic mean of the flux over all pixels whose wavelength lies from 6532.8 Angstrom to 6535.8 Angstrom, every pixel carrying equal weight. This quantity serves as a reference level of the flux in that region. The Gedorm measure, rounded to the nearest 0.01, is 5.91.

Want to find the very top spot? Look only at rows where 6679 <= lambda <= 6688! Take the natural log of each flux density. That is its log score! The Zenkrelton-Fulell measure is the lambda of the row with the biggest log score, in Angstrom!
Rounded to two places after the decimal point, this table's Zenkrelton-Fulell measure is 6685.75 Angstrom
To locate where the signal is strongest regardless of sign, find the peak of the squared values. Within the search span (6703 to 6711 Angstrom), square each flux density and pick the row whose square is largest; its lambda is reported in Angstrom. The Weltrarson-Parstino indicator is 6710.43 Angstrom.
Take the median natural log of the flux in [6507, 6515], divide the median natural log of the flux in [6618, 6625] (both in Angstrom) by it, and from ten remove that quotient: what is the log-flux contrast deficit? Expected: 9.02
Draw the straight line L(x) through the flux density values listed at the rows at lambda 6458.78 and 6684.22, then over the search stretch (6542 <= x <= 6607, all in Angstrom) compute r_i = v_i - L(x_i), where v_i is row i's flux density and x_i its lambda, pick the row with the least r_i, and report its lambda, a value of 6548.63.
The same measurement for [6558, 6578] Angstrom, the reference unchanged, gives 6574.31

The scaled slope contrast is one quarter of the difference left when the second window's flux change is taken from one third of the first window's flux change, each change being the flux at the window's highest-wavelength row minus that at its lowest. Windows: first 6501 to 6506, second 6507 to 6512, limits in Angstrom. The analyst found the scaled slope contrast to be -0.10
